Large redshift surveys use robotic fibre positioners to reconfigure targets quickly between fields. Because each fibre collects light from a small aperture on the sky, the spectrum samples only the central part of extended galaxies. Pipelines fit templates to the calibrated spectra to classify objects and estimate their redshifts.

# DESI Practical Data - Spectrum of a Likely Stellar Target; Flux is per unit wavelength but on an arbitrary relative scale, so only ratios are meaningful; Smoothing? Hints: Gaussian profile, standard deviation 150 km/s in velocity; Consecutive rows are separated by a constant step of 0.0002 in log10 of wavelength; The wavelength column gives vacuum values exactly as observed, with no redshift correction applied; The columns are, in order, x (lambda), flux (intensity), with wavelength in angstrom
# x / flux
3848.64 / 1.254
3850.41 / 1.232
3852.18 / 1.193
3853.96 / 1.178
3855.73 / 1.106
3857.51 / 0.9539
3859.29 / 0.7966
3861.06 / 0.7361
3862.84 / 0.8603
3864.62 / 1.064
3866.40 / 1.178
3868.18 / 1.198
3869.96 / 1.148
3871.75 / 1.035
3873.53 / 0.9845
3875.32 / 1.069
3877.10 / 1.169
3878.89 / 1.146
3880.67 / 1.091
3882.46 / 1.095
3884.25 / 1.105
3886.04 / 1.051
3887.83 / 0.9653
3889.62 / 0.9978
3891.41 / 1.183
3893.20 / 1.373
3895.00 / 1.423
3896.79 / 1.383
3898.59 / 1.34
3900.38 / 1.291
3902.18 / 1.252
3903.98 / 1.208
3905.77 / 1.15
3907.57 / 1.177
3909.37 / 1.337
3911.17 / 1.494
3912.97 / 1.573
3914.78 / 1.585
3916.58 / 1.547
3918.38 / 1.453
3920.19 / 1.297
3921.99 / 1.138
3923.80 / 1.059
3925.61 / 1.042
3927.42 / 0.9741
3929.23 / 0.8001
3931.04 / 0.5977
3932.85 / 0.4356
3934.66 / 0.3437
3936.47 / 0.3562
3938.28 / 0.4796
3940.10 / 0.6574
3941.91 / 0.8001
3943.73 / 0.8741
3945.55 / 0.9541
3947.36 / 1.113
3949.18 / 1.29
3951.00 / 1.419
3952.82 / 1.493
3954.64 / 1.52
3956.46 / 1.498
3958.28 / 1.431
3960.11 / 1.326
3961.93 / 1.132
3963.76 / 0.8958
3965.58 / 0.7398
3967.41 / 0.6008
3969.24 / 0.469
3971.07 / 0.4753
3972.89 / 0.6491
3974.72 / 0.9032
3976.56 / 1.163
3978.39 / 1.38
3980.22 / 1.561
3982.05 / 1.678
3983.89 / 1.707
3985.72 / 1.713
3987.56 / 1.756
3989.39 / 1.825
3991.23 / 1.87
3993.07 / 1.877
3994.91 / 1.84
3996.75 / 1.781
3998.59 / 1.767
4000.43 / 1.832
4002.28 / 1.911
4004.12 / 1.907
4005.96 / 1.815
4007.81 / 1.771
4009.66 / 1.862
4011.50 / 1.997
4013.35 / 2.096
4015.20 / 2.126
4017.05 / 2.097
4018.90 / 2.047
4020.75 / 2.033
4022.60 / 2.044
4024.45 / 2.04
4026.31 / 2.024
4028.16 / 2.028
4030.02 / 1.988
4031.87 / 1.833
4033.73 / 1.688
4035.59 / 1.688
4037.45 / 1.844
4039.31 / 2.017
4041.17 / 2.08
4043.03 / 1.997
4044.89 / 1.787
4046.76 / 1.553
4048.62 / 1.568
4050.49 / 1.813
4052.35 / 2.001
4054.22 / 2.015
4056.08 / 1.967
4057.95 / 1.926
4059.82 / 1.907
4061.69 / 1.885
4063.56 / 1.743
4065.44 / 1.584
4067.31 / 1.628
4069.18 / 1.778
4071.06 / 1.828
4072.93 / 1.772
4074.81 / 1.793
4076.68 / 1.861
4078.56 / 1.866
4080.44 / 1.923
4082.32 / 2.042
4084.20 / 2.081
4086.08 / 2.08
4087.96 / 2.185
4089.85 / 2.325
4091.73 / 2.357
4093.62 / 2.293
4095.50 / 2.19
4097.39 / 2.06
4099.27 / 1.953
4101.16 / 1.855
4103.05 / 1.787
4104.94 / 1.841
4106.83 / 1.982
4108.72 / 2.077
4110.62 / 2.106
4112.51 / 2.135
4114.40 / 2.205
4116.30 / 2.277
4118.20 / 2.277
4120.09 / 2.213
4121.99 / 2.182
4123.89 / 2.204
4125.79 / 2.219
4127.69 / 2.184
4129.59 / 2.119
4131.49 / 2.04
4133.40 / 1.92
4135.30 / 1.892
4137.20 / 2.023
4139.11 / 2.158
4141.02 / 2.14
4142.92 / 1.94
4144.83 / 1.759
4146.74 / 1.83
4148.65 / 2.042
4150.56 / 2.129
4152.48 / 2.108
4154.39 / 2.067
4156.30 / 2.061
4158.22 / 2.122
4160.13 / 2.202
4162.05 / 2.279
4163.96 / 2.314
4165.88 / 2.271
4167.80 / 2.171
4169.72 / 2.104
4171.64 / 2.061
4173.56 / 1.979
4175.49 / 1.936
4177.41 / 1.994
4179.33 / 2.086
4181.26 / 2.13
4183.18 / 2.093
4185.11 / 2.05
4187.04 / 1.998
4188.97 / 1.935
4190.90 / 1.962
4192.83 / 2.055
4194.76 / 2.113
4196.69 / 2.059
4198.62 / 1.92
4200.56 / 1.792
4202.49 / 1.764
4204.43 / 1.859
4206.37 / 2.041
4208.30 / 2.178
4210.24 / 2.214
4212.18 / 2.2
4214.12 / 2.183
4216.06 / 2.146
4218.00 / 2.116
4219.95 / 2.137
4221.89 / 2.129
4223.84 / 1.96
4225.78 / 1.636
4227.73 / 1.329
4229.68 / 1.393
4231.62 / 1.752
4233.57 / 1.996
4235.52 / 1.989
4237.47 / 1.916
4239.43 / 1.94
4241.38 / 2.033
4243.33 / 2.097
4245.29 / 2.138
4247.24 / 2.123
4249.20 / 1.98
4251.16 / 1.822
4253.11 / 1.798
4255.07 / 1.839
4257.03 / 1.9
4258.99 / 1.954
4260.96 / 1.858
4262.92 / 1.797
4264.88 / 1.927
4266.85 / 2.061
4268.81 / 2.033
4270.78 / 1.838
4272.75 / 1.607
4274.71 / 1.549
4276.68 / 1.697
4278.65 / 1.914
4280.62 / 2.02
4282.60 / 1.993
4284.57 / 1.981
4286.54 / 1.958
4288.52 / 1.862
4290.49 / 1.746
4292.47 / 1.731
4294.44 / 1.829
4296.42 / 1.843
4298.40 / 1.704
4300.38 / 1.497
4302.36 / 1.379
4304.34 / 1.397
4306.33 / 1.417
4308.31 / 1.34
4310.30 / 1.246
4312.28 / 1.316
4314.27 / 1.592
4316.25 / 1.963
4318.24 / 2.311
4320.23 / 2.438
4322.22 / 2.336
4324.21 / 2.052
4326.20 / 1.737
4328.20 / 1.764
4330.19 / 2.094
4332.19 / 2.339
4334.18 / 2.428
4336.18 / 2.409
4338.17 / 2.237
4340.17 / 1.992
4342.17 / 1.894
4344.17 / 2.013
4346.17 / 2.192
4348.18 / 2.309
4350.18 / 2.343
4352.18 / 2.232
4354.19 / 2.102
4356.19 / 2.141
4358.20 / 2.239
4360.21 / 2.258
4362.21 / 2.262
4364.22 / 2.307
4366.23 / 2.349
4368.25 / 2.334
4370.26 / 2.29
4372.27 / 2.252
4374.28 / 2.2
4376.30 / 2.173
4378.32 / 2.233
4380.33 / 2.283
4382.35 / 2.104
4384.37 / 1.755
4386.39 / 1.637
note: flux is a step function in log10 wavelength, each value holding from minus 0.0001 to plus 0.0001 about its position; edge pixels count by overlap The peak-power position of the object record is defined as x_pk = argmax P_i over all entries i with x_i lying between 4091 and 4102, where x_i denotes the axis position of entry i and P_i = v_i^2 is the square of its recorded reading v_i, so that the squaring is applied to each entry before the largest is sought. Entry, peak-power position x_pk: 4091.73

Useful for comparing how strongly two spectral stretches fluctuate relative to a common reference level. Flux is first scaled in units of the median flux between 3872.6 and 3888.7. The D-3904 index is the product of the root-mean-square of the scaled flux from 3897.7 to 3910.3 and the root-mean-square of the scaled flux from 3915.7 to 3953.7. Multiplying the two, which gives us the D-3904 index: 1.1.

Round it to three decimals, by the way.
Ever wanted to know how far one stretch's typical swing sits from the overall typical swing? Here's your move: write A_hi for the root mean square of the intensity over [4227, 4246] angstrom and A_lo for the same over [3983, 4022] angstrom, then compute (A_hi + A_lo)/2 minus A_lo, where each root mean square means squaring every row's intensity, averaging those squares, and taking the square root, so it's -0.007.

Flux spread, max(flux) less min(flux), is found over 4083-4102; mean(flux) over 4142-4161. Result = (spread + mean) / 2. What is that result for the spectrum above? 1.26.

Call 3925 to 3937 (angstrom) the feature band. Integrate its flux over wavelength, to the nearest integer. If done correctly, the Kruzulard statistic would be 8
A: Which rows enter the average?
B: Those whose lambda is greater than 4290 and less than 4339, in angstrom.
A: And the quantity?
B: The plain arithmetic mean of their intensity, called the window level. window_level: 1.85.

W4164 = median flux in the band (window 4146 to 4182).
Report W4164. 2.1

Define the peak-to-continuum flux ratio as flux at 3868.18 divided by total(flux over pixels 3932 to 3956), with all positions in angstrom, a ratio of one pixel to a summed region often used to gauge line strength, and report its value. 0.10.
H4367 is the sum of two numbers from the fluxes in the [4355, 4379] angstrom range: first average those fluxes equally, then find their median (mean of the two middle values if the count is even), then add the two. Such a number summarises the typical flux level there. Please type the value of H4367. 4.51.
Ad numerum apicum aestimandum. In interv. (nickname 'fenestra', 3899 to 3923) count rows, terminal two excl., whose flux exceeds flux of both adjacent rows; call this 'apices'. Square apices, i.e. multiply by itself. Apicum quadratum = 1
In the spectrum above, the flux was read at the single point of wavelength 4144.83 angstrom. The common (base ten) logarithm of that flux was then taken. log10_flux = 0.245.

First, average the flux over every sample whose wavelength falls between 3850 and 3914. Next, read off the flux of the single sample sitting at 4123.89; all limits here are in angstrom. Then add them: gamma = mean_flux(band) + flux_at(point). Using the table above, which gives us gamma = 3.4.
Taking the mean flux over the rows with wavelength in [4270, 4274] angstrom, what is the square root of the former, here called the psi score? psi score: 1.31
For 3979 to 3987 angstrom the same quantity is 1.29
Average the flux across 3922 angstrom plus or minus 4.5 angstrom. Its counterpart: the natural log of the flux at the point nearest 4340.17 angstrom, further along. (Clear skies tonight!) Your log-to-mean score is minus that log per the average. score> -0.58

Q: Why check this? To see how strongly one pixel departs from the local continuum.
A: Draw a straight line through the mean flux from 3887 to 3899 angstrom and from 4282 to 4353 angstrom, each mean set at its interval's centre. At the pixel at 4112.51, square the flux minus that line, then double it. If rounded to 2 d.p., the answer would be 0.60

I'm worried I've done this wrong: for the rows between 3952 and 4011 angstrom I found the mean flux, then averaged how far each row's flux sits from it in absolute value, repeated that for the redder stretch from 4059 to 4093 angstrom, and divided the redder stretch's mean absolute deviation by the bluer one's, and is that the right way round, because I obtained 0.44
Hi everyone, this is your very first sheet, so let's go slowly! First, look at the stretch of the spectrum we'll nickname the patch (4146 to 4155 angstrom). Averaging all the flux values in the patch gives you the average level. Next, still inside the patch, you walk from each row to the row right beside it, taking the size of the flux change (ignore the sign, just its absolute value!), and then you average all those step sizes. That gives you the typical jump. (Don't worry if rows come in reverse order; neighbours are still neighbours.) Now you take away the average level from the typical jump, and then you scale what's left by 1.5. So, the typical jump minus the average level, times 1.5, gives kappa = -2.92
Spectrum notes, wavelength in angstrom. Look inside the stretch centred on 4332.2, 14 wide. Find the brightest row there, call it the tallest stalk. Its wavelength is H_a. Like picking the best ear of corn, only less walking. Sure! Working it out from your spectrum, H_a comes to 4334.18 angstrom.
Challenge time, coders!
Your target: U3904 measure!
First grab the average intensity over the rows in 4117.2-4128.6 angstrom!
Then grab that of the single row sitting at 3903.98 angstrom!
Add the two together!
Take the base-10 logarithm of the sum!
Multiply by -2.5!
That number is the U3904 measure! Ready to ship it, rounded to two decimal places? -1.34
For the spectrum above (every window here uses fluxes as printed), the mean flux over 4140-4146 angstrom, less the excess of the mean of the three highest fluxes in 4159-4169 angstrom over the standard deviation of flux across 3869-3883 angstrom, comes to -0.28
